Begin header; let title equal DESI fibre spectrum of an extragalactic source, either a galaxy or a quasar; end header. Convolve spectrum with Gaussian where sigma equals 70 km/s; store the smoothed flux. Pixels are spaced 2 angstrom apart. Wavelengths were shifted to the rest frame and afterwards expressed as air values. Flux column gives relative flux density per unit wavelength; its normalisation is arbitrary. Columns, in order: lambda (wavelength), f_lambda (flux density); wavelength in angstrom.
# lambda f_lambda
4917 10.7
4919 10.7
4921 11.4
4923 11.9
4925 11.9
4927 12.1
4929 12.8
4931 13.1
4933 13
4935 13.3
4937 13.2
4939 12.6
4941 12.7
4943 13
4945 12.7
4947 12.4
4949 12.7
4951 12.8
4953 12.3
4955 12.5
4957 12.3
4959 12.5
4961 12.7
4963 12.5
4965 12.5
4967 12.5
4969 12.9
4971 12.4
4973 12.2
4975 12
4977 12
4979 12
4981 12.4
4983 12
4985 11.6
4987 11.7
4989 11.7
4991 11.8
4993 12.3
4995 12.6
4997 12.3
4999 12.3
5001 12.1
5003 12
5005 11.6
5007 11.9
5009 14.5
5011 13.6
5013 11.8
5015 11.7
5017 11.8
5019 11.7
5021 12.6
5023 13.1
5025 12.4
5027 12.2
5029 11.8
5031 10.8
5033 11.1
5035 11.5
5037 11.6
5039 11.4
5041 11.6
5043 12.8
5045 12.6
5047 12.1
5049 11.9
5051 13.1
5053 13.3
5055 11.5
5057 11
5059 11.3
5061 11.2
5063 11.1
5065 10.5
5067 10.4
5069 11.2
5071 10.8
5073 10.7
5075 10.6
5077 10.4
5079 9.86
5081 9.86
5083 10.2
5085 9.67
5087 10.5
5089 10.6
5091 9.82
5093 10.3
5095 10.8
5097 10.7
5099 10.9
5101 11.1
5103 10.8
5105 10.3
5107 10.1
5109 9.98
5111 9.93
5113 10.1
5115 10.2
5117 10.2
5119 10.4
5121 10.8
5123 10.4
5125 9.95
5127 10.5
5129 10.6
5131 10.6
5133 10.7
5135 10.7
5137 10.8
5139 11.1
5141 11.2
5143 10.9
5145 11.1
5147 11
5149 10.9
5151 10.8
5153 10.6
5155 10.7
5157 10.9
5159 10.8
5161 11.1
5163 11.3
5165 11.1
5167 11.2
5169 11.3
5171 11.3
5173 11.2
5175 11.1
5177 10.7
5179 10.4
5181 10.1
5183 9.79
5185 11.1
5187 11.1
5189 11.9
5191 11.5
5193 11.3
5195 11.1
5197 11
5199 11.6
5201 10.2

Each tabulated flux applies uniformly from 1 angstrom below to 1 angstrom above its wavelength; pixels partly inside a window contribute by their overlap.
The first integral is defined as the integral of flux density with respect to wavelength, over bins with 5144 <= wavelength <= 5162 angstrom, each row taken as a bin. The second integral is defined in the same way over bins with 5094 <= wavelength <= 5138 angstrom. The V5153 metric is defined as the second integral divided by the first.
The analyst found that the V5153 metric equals 2.36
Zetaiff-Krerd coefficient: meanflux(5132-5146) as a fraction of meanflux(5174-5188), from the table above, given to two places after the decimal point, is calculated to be 1.03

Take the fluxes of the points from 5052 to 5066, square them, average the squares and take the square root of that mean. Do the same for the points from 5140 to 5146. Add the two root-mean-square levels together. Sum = 22.5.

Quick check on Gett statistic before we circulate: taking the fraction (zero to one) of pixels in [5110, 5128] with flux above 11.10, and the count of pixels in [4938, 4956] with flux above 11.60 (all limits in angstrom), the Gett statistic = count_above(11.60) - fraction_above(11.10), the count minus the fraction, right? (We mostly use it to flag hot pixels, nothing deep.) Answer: 9.0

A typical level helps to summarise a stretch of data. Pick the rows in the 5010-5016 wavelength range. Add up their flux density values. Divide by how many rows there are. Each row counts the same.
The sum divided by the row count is 12.4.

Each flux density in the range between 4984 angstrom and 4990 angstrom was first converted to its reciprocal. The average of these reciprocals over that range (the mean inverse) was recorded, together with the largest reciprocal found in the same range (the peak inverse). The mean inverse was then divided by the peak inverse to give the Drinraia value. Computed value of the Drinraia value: 0.9943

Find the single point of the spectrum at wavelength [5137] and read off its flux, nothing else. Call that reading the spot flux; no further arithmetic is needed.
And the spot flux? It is 10.8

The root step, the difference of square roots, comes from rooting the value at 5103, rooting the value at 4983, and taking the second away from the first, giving -0.18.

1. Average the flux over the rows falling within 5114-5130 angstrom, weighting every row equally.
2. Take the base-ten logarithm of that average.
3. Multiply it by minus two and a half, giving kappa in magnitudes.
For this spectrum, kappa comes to -2.54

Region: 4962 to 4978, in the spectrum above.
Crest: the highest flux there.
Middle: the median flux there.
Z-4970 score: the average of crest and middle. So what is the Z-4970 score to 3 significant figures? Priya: 12.7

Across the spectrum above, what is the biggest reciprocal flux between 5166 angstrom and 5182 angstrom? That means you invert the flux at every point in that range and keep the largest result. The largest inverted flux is 0.099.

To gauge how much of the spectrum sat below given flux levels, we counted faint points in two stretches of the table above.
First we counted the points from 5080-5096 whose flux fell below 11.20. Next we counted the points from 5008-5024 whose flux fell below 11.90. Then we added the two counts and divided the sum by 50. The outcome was 0.24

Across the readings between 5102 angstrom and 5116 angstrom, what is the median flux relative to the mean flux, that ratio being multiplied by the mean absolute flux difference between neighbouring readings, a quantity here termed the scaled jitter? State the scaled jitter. 0.188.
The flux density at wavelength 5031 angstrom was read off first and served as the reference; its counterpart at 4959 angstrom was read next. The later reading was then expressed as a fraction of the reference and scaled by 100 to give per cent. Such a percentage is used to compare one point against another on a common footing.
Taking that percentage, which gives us 116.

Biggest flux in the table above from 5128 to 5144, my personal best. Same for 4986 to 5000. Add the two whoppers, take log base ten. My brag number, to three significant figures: 1.38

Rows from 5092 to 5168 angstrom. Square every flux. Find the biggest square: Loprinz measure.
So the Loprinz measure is 128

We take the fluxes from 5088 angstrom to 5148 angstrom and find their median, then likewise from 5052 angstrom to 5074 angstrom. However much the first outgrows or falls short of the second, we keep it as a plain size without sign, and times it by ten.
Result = 5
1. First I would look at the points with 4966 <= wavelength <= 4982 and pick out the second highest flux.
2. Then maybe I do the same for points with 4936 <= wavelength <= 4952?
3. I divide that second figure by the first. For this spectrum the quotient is 1.04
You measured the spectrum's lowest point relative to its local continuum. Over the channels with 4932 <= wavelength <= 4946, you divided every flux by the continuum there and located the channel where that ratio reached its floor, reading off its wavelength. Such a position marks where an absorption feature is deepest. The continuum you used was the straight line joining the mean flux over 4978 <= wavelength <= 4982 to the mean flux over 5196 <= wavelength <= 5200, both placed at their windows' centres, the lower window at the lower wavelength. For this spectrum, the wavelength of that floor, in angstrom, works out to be 4939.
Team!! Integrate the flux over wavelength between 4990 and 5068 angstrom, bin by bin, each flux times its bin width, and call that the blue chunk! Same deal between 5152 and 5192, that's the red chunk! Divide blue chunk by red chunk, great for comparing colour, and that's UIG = 2.1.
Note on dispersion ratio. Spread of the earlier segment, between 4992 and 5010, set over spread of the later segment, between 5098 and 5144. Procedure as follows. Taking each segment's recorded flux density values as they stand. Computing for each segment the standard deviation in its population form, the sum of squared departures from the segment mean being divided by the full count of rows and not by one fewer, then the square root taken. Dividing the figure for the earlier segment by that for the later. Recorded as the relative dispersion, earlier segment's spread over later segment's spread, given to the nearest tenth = 2.1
